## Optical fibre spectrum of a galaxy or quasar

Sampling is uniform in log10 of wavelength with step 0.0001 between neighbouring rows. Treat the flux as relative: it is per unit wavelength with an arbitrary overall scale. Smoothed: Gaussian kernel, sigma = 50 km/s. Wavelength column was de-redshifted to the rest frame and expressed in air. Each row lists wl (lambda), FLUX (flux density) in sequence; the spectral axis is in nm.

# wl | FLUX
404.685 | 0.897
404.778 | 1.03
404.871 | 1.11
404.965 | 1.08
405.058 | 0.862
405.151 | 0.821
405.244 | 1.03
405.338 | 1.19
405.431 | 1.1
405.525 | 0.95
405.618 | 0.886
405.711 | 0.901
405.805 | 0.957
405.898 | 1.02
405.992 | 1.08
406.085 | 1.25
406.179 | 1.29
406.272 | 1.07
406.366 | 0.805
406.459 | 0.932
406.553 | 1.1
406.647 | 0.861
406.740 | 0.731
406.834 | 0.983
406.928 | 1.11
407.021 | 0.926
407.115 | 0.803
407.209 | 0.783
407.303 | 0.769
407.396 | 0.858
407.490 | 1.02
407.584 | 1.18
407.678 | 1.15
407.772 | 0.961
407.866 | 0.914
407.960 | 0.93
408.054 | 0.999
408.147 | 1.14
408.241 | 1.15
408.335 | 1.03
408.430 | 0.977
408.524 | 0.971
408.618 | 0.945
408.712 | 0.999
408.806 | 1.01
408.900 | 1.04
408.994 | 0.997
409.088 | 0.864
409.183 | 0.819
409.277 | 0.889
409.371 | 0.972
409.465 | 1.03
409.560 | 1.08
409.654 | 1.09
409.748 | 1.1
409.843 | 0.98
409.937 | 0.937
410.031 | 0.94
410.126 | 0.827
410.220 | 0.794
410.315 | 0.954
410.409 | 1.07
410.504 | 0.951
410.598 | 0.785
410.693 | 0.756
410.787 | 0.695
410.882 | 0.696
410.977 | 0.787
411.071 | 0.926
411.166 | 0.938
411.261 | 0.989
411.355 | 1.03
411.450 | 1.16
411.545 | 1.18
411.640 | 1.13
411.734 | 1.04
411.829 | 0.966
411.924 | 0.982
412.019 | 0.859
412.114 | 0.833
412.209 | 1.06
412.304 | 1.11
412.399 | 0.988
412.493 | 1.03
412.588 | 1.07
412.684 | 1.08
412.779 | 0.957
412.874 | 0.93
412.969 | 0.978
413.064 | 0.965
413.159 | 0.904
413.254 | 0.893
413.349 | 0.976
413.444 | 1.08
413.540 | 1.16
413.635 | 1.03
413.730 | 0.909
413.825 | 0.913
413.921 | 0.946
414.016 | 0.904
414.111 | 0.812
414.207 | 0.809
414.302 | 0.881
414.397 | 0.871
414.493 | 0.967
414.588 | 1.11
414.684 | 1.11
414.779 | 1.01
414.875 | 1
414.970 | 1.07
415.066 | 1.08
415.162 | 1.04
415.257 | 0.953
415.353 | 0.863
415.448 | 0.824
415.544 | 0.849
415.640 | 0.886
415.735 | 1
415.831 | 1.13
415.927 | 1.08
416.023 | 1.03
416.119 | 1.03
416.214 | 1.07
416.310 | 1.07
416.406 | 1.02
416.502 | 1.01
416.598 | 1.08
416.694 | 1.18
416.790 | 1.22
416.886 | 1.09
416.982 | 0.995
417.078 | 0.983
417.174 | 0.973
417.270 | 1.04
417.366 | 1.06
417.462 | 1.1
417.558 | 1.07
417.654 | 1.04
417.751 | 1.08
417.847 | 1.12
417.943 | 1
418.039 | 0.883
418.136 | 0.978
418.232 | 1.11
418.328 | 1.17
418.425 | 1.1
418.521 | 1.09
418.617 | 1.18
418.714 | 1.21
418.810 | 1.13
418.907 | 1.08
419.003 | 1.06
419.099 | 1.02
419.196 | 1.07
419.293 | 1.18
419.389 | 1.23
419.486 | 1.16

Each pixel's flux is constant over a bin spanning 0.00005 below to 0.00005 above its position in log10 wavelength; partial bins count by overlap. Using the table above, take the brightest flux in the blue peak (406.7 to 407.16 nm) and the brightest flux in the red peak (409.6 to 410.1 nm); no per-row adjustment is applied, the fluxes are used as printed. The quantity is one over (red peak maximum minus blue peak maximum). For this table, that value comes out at -100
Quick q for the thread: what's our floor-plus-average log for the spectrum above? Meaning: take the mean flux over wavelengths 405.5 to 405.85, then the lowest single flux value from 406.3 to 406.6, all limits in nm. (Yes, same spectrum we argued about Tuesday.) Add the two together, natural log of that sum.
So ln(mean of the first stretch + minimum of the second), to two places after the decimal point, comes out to 0.55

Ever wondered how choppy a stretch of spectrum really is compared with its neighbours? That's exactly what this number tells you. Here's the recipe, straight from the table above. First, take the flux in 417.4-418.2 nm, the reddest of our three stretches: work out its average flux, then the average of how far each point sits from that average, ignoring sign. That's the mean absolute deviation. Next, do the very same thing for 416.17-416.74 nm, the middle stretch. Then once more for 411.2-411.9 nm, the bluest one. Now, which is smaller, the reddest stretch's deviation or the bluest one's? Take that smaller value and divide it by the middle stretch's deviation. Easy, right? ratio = 1.5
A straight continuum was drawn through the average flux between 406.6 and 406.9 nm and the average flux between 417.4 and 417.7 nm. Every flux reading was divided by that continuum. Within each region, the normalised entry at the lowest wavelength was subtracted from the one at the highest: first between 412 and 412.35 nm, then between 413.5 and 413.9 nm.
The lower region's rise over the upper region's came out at -1.0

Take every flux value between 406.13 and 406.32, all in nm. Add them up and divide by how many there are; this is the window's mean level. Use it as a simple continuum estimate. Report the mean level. 1.18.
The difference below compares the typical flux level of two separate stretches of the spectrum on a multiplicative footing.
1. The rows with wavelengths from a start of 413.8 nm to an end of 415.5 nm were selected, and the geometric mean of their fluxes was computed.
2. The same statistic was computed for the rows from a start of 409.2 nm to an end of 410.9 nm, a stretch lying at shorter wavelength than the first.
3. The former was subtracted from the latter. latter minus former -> -0.039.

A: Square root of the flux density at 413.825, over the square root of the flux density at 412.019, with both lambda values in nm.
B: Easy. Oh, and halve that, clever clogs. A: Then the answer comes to 0.515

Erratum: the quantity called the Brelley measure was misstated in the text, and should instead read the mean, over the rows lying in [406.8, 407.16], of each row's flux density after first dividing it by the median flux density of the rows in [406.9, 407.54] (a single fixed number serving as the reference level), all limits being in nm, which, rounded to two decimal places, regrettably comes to 1.11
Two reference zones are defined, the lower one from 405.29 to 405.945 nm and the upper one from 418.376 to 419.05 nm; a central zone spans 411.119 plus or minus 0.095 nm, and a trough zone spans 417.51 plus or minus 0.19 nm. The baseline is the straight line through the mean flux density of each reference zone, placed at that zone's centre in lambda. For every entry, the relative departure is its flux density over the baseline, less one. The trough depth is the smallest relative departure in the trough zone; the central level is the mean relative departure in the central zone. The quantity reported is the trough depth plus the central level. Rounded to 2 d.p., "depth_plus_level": -0.18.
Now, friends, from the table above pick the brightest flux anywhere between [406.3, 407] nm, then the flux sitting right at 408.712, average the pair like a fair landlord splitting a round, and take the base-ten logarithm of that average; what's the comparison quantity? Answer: 0.023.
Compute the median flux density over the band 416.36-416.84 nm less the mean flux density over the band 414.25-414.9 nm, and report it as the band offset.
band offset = 0.09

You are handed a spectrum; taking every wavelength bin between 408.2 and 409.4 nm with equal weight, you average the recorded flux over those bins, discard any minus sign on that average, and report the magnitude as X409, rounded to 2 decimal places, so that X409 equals 0.97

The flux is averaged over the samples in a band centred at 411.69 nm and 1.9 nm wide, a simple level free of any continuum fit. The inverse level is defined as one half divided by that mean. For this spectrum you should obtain 0.514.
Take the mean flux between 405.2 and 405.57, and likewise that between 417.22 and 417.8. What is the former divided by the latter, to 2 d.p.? 1.00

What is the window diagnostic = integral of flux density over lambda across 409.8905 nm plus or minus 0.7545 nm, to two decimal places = 1.44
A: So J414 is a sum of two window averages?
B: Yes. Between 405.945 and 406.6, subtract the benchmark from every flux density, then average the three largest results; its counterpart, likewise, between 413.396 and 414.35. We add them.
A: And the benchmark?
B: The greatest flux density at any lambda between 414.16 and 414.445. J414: 0.54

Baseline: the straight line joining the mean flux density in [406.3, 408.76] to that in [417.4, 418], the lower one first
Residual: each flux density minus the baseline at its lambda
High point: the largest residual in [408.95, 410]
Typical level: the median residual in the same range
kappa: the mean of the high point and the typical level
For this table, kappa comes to 0.054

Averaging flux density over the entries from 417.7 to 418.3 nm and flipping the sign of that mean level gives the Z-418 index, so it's -1.03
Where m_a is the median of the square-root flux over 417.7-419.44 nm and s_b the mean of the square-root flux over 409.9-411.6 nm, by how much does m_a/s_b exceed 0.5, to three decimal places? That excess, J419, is 0.599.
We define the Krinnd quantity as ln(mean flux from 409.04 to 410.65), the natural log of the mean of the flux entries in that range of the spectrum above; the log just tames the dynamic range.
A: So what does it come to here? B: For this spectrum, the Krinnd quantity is -0.056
